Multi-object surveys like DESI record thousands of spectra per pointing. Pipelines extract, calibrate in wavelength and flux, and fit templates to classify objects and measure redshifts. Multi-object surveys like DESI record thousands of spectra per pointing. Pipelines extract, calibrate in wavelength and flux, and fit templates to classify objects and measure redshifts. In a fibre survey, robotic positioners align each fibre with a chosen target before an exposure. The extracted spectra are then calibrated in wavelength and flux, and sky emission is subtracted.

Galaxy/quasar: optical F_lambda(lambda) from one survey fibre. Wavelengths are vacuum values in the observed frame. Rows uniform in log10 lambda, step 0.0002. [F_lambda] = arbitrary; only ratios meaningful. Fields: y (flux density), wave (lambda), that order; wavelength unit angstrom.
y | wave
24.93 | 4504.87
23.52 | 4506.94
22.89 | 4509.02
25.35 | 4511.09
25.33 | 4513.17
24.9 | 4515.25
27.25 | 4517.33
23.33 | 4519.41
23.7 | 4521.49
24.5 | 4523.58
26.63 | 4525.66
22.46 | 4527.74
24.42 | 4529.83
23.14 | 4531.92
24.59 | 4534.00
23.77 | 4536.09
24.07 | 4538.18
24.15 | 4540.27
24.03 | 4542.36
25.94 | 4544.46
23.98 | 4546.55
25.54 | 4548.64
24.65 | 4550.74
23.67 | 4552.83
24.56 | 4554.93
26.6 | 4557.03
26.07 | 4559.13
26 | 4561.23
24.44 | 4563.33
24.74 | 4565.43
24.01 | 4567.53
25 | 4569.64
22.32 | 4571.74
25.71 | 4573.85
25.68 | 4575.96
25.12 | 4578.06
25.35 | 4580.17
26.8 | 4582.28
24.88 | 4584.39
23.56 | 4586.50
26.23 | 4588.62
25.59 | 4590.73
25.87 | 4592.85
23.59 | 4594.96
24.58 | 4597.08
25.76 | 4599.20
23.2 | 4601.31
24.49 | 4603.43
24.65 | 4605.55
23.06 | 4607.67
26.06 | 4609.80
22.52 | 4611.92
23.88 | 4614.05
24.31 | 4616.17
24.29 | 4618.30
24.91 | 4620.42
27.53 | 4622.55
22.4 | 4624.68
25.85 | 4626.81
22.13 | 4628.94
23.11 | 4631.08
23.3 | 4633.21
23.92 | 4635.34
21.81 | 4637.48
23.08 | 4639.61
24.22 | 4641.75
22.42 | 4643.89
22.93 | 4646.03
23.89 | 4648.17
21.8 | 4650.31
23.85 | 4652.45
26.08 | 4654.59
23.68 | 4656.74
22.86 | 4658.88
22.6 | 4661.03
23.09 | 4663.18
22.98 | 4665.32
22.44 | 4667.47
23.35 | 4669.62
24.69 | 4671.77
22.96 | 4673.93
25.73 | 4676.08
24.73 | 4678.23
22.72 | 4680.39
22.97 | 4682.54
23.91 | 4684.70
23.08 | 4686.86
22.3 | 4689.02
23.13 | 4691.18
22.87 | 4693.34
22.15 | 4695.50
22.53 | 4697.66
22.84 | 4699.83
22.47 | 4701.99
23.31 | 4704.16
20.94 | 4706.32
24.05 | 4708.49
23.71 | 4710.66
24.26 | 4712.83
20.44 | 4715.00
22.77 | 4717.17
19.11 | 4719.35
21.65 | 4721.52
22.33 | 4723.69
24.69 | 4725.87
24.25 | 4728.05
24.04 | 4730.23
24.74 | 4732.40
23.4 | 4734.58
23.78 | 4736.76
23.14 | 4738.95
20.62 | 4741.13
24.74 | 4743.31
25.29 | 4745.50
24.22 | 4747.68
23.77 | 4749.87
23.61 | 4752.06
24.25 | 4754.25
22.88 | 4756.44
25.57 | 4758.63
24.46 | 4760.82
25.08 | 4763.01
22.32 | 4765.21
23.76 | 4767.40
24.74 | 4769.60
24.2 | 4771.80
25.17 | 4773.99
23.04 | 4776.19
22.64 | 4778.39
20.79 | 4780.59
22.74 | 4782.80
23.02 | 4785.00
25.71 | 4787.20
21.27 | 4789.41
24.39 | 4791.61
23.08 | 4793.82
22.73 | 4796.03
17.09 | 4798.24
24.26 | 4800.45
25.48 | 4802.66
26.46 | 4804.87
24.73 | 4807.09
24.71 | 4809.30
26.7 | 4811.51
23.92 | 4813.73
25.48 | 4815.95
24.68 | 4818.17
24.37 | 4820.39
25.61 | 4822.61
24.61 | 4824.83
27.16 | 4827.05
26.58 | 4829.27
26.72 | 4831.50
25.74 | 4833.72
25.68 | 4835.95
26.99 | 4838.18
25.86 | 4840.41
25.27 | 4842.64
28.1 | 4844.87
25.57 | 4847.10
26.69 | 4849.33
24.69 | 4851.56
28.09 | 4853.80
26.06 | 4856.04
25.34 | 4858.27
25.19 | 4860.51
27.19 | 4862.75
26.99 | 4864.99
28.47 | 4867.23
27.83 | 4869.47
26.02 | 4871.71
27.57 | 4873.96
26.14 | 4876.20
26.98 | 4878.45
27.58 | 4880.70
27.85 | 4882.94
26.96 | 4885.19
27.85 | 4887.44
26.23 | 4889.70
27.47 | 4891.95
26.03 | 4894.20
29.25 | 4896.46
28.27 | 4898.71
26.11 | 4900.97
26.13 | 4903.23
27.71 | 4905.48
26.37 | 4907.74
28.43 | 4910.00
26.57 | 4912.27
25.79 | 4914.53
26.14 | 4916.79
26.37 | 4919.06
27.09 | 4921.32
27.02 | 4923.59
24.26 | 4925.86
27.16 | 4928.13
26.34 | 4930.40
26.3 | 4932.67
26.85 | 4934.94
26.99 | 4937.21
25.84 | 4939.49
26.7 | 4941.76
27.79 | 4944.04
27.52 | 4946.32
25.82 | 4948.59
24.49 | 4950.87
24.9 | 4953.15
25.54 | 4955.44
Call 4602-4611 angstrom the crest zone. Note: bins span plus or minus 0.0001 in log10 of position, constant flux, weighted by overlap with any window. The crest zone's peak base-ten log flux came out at 1.42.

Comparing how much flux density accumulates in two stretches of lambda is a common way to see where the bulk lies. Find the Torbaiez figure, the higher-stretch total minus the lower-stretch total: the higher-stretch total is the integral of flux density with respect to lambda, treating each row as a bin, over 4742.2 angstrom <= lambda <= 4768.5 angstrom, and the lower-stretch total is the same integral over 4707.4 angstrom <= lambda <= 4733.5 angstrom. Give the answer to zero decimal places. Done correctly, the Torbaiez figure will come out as 35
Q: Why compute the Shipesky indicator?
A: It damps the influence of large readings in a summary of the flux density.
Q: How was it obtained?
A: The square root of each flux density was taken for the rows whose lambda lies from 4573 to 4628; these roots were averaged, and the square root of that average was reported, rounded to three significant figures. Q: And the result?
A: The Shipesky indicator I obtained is 2.23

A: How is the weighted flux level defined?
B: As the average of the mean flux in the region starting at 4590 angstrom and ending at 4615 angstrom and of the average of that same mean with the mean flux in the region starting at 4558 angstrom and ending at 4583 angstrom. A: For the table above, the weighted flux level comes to 24.6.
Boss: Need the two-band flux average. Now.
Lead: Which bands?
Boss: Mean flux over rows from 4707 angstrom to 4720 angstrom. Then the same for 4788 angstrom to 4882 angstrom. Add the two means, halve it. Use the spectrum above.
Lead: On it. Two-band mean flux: 24.0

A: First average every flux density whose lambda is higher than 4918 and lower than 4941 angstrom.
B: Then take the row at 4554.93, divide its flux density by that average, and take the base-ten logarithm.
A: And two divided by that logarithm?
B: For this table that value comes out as -63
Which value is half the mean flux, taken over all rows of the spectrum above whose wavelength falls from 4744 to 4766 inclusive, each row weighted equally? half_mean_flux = 12.1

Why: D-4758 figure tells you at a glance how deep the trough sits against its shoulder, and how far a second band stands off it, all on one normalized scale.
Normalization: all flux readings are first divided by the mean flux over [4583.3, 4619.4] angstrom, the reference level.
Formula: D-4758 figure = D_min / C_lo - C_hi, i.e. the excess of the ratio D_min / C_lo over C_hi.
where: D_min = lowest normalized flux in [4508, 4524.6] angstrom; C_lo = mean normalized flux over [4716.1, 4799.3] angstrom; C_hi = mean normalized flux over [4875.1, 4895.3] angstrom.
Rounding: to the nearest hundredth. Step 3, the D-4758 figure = -0.12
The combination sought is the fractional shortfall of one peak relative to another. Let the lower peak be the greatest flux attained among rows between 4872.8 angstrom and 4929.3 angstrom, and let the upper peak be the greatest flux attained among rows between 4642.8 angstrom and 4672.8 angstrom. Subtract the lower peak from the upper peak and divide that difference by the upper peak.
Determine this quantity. -0.12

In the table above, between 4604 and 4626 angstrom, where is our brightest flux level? 4622.55 angstrom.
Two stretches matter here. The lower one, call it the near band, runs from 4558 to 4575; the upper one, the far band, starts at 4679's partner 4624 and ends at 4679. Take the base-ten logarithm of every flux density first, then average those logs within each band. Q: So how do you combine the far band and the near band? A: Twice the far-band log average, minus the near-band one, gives 1.35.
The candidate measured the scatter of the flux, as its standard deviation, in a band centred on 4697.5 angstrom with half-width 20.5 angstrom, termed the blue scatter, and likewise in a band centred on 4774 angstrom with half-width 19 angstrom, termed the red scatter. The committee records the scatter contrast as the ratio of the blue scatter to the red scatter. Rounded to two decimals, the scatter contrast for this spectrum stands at 0.72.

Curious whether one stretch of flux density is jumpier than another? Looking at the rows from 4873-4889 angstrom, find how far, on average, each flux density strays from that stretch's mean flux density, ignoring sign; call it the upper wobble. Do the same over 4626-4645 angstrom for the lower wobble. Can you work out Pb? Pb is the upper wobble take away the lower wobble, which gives -0.4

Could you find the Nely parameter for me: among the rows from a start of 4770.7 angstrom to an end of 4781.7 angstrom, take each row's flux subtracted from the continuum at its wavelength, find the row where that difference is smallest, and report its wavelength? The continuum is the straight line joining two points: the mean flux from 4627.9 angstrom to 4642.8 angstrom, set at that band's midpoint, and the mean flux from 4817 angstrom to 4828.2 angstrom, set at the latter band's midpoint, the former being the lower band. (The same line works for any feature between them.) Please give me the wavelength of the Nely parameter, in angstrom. 4773.99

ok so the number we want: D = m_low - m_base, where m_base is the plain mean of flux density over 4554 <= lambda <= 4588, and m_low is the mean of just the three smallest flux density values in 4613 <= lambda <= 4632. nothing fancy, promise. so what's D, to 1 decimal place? -2.5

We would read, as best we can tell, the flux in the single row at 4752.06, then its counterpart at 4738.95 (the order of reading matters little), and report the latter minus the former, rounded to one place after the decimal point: -0.5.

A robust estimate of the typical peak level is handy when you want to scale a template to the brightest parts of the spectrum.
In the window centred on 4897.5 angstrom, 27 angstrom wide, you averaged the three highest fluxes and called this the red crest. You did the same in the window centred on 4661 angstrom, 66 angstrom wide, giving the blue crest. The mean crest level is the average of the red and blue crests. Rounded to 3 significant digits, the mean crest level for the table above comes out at 27.1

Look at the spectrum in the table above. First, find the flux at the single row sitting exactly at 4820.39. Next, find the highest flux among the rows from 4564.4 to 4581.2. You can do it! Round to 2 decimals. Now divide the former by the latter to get 0.95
